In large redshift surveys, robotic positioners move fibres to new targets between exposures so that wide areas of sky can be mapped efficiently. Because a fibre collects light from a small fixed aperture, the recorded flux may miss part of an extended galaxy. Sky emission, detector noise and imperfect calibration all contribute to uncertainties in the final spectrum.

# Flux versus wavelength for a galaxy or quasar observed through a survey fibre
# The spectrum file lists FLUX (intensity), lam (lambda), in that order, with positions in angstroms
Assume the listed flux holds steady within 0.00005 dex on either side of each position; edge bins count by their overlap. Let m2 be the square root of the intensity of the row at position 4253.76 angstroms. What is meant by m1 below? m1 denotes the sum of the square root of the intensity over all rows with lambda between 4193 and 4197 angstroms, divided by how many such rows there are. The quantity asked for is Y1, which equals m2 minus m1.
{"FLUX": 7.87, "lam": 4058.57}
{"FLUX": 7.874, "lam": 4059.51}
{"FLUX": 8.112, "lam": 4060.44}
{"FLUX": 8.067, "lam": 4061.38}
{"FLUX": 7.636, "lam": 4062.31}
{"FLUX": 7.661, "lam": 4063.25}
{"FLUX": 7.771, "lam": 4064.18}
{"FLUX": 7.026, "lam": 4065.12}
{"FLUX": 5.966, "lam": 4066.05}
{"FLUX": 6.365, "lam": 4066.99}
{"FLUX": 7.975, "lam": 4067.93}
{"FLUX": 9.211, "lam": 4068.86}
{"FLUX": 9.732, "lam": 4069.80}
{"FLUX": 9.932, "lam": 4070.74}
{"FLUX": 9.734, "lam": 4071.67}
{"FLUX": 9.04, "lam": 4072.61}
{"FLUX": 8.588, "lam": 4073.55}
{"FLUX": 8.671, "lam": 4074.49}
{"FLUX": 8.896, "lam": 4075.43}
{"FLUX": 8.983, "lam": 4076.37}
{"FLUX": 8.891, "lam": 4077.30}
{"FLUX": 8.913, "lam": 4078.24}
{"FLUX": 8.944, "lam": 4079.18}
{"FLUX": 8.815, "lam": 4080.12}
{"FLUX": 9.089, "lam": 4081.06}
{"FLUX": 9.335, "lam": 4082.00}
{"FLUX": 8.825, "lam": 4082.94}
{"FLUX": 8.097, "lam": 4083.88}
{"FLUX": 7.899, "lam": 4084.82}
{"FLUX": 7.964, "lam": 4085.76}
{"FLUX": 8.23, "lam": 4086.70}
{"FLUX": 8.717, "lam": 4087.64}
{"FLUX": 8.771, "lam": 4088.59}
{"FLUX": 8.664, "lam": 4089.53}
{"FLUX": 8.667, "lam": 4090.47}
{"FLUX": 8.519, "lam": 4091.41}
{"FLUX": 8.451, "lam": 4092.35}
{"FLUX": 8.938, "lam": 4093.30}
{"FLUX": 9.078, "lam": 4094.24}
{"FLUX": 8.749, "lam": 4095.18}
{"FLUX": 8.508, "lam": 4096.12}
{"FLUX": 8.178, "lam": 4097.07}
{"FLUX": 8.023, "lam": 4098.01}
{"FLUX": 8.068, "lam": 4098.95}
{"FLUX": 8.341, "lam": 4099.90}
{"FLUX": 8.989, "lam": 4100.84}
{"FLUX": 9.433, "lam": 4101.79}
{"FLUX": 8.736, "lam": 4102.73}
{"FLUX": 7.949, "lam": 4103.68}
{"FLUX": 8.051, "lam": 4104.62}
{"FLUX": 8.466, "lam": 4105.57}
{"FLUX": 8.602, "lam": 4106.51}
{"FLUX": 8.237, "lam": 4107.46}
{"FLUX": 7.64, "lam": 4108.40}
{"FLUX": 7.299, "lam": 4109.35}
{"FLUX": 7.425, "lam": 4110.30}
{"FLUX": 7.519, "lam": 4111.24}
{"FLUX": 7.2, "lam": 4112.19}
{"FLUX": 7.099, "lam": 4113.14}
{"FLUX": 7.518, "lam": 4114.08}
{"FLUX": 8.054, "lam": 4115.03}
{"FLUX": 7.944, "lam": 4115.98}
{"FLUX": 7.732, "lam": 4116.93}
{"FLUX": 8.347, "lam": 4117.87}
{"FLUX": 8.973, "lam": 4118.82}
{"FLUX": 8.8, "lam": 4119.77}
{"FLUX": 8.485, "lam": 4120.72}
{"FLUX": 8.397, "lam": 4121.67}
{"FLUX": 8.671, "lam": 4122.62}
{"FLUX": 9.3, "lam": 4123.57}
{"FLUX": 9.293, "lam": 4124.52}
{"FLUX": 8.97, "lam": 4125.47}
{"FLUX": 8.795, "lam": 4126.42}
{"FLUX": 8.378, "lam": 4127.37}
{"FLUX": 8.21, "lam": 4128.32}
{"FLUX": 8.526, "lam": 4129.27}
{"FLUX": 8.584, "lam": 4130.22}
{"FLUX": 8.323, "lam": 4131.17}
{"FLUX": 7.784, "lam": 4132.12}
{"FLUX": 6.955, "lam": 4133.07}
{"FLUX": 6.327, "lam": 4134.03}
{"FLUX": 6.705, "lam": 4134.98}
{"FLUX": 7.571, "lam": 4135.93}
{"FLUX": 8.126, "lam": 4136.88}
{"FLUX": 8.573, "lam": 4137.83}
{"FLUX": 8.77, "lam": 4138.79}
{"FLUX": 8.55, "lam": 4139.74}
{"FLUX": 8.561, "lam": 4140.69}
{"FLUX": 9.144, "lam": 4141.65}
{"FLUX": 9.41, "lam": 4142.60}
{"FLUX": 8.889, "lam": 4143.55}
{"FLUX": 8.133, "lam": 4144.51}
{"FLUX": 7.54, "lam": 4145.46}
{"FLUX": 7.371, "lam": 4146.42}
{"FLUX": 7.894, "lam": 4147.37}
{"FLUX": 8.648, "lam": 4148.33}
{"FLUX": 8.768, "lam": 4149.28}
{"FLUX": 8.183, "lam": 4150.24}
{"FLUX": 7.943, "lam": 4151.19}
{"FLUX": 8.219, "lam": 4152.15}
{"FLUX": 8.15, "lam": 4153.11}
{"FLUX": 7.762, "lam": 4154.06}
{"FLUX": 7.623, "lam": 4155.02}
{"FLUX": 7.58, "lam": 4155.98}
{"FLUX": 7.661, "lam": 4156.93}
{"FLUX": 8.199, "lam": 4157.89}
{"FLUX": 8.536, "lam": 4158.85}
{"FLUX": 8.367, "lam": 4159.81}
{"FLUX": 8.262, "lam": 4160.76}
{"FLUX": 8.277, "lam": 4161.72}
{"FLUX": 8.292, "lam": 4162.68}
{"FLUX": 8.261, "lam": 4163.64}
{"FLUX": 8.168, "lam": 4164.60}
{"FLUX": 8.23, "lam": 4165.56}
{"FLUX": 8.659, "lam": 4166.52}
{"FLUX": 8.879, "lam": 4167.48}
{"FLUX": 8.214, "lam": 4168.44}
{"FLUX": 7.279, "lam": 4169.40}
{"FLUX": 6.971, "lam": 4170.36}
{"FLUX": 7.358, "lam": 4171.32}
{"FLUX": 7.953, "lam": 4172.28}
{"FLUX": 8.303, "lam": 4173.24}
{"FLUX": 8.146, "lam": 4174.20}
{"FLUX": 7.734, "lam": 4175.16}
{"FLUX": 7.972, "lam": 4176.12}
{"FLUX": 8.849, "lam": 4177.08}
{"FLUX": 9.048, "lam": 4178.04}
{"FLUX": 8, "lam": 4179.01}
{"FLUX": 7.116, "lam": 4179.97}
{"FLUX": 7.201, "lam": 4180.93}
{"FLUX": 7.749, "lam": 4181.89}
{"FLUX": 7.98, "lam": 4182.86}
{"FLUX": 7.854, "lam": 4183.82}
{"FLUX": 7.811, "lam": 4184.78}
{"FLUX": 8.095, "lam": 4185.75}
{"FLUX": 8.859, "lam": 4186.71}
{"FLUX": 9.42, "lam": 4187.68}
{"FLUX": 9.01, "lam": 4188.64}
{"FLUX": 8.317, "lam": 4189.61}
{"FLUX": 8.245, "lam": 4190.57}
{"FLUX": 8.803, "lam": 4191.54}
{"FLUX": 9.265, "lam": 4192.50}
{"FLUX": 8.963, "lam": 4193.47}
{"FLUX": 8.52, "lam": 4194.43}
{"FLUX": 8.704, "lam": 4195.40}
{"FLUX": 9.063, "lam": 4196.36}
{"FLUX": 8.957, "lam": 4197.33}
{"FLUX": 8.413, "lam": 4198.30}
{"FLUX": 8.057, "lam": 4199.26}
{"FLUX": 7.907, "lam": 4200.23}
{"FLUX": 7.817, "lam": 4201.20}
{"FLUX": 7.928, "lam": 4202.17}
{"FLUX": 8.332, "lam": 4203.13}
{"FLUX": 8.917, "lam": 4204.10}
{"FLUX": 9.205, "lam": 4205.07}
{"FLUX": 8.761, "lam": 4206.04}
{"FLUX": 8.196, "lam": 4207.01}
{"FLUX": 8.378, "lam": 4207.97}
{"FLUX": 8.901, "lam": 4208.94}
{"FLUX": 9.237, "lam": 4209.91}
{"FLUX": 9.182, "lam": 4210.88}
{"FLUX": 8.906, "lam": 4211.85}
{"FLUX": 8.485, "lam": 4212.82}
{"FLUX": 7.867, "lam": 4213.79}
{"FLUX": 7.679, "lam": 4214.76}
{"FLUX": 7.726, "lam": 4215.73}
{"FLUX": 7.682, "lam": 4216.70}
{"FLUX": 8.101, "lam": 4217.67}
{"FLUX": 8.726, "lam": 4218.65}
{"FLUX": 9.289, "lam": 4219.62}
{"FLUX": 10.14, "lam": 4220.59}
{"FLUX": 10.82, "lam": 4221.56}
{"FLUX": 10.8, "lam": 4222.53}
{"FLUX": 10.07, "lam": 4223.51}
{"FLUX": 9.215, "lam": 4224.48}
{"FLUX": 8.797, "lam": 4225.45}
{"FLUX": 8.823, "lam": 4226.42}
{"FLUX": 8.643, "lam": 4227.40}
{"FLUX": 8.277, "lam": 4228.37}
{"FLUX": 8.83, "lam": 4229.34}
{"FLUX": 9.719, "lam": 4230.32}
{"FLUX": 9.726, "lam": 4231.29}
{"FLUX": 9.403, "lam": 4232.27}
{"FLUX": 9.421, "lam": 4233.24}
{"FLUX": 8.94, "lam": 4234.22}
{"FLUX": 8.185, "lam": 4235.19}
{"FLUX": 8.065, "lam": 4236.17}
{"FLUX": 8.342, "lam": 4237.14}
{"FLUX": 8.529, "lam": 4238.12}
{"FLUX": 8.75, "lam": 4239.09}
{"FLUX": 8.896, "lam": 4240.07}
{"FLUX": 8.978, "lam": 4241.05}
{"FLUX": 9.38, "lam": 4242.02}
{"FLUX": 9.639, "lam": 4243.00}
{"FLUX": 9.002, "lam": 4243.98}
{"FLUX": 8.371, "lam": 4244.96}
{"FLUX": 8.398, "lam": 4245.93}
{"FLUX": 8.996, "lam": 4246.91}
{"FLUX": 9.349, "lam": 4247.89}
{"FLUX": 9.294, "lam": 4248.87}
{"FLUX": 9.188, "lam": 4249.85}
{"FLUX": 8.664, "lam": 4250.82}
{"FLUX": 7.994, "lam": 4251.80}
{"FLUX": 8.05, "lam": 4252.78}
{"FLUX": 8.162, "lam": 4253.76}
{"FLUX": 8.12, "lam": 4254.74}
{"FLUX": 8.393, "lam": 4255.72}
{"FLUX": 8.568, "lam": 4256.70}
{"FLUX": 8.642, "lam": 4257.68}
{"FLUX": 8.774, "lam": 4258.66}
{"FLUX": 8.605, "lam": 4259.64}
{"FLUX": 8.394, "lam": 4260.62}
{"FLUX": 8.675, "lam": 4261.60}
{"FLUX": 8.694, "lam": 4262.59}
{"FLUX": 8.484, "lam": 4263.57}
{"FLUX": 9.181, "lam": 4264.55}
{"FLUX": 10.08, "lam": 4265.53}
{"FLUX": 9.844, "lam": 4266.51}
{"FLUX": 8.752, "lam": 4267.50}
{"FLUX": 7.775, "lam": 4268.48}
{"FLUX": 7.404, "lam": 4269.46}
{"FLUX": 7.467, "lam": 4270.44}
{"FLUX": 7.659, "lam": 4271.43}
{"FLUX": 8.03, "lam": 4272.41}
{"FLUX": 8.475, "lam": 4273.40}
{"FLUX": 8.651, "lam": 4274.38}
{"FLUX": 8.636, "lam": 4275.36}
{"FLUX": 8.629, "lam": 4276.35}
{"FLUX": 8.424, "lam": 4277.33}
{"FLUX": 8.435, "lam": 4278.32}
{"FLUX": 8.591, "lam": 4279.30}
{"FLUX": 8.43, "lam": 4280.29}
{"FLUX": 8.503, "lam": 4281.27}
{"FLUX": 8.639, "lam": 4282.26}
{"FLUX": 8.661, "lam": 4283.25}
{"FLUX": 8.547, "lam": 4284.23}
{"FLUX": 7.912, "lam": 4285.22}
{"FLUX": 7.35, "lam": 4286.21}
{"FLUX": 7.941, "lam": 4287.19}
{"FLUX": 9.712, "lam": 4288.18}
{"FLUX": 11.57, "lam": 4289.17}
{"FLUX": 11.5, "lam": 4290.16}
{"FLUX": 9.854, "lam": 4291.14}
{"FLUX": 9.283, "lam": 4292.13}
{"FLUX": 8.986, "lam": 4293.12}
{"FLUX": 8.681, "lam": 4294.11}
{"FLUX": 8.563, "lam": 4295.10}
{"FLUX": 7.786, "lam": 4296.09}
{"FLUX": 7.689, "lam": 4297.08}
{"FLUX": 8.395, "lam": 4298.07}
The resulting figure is -0.1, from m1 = 2.97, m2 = 2.86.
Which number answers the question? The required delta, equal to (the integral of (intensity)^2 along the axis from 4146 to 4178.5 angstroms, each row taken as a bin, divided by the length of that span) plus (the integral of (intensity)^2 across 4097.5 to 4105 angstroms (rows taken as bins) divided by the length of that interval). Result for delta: 138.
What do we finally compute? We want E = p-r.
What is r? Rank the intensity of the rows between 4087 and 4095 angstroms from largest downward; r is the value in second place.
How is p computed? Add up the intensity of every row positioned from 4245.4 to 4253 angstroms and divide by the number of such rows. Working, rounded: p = 8.74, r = 8.938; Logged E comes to -0.2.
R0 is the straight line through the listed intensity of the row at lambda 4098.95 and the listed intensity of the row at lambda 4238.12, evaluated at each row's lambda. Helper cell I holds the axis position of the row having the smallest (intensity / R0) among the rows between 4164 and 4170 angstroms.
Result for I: 4169.40 angstroms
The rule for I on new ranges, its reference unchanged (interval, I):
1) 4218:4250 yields 4236.17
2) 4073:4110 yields 4109.35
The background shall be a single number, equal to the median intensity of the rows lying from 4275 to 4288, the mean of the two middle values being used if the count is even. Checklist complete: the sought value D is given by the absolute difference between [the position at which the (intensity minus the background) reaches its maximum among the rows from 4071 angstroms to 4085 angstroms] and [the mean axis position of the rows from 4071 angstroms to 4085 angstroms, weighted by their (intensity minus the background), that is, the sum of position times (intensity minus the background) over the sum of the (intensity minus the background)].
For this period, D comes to 4.0 angstroms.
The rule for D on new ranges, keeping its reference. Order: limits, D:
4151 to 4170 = 8.8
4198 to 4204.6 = 3.8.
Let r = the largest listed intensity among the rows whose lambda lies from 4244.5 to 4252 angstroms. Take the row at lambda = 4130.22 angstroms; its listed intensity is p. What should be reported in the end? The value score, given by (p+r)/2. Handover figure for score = 9.0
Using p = 8.584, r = 9.349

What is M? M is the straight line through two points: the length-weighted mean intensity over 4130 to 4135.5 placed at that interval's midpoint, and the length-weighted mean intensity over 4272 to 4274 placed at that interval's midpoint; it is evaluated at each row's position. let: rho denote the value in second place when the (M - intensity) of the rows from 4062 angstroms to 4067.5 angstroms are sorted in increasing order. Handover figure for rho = -0.7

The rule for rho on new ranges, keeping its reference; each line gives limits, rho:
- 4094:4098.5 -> -1.6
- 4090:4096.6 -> -1.8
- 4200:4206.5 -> -1.1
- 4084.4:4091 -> -1.6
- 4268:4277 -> -0.3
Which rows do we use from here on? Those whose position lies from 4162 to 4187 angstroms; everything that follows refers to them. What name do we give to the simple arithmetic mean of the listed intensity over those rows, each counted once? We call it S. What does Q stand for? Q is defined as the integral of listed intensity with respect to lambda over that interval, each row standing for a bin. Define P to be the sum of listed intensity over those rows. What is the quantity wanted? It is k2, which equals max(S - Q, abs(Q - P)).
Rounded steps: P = 209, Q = 201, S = 8.0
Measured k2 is 8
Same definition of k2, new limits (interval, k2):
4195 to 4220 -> 9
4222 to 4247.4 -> 5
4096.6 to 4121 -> 13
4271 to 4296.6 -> 3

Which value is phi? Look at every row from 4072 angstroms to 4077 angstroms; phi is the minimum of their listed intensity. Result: 8.588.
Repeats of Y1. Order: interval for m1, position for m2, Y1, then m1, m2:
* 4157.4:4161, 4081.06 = 0.1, 2.89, 3.01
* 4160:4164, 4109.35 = -0.2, 2.88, 2.70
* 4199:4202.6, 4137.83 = 0.1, 2.82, 2.93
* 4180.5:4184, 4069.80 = 0.3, 2.77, 3.12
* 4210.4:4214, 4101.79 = 0.1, 2.93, 3.07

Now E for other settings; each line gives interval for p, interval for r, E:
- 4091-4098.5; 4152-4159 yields 0.3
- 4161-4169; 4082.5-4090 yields -0.4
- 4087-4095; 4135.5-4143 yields -0.4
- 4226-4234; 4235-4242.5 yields 0.1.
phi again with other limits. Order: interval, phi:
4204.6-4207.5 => 8.196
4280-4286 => 7.912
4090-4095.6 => 8.451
